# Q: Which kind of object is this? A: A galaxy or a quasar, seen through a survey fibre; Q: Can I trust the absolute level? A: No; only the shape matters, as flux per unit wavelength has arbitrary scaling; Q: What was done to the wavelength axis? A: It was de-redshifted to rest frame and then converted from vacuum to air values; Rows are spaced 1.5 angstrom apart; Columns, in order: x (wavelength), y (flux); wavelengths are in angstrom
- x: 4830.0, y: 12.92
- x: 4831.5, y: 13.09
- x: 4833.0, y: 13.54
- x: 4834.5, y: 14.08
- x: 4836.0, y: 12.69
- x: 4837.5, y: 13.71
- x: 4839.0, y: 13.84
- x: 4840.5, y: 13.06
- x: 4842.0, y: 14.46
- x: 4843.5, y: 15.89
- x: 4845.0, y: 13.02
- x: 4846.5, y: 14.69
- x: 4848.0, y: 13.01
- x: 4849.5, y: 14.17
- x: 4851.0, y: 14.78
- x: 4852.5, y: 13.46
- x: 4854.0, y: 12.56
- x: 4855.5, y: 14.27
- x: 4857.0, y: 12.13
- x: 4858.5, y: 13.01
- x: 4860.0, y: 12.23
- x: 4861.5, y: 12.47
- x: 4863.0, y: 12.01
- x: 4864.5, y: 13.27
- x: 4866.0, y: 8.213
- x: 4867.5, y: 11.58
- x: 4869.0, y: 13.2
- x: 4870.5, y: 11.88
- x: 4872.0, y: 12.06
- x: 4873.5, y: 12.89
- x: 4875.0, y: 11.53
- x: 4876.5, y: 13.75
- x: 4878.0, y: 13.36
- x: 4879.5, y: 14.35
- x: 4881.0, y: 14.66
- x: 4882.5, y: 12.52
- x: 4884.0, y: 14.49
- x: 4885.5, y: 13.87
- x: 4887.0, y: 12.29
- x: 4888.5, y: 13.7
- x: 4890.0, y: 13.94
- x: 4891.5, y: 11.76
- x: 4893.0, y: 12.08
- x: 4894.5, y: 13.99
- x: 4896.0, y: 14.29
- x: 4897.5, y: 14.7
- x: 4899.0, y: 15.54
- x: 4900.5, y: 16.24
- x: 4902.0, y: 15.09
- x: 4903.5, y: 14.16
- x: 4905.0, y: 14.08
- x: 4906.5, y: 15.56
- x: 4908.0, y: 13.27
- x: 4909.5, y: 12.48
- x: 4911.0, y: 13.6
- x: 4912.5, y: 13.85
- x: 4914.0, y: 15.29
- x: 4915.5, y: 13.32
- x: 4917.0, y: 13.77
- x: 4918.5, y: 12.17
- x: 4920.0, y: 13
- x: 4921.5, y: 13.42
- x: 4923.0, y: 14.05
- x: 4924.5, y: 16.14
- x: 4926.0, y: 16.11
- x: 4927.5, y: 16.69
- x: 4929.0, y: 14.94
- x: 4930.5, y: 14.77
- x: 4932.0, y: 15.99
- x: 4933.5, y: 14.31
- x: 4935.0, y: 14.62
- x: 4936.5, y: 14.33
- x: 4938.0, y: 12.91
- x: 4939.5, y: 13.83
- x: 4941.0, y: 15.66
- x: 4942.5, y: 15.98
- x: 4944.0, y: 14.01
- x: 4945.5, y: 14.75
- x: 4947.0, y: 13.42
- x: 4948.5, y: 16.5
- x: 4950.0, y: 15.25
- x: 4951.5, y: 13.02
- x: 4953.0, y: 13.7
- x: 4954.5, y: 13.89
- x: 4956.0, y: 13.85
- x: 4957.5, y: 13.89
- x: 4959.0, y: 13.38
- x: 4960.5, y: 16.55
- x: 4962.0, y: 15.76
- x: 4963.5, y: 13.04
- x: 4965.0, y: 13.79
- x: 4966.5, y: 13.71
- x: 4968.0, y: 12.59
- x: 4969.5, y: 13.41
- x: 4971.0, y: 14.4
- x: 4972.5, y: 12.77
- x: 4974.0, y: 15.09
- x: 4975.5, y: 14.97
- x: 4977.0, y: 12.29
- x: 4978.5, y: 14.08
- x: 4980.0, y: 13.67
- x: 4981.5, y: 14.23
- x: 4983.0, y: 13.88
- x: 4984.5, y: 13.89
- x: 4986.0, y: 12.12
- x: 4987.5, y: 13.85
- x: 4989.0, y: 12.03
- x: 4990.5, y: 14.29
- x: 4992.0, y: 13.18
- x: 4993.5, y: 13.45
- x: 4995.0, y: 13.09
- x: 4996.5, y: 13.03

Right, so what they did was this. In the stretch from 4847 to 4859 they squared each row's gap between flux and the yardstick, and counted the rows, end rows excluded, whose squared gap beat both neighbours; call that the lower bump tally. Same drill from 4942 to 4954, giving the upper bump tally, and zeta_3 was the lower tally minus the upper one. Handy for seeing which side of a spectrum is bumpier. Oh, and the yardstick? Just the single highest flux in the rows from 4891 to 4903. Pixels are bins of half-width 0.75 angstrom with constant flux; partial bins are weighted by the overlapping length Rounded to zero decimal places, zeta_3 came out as -1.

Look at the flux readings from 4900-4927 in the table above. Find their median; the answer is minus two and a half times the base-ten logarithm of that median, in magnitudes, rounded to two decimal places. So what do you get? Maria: -2.86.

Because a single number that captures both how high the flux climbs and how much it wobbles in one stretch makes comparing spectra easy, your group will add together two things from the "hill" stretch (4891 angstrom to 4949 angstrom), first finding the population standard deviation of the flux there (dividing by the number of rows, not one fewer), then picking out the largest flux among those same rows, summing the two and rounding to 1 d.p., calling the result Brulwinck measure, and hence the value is 18.0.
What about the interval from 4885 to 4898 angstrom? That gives 15.7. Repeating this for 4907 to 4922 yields 16.1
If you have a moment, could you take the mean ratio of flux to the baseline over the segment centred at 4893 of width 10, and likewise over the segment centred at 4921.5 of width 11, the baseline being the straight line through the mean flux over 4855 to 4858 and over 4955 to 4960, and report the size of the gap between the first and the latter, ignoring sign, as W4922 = 0.034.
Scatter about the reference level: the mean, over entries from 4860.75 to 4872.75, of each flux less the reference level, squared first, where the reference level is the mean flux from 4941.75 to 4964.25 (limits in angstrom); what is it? 9.1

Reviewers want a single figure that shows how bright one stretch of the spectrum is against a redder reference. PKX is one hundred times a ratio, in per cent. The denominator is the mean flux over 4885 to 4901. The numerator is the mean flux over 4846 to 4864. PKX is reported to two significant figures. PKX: 96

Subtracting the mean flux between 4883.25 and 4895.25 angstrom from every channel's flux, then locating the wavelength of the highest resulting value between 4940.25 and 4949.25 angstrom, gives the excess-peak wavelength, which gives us 4948.5 angstrom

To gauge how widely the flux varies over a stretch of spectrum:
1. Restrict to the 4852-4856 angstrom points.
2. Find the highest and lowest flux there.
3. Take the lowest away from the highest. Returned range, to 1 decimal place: 1.7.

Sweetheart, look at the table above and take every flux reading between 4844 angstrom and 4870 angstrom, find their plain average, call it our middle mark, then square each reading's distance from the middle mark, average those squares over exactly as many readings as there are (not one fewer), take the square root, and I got 1.5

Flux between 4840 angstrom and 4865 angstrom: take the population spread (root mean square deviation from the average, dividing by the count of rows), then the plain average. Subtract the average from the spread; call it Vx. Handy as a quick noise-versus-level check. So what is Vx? -12.4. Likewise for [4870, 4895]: -12.1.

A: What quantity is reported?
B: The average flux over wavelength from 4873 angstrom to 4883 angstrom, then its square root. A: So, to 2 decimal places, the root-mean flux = 3.65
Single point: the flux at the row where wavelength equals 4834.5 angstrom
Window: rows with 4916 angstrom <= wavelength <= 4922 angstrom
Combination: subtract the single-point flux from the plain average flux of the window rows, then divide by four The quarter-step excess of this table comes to -0.25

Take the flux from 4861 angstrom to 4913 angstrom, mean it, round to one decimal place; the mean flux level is 13.3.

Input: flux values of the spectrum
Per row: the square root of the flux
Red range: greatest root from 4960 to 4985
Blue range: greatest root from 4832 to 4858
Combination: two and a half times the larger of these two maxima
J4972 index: 10.2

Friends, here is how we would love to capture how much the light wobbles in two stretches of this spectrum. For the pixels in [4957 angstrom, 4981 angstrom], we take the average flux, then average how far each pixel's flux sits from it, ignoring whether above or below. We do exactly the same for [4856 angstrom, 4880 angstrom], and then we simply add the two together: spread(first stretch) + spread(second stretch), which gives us 1.80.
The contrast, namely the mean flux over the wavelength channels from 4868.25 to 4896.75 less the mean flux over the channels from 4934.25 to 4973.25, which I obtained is -1.0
